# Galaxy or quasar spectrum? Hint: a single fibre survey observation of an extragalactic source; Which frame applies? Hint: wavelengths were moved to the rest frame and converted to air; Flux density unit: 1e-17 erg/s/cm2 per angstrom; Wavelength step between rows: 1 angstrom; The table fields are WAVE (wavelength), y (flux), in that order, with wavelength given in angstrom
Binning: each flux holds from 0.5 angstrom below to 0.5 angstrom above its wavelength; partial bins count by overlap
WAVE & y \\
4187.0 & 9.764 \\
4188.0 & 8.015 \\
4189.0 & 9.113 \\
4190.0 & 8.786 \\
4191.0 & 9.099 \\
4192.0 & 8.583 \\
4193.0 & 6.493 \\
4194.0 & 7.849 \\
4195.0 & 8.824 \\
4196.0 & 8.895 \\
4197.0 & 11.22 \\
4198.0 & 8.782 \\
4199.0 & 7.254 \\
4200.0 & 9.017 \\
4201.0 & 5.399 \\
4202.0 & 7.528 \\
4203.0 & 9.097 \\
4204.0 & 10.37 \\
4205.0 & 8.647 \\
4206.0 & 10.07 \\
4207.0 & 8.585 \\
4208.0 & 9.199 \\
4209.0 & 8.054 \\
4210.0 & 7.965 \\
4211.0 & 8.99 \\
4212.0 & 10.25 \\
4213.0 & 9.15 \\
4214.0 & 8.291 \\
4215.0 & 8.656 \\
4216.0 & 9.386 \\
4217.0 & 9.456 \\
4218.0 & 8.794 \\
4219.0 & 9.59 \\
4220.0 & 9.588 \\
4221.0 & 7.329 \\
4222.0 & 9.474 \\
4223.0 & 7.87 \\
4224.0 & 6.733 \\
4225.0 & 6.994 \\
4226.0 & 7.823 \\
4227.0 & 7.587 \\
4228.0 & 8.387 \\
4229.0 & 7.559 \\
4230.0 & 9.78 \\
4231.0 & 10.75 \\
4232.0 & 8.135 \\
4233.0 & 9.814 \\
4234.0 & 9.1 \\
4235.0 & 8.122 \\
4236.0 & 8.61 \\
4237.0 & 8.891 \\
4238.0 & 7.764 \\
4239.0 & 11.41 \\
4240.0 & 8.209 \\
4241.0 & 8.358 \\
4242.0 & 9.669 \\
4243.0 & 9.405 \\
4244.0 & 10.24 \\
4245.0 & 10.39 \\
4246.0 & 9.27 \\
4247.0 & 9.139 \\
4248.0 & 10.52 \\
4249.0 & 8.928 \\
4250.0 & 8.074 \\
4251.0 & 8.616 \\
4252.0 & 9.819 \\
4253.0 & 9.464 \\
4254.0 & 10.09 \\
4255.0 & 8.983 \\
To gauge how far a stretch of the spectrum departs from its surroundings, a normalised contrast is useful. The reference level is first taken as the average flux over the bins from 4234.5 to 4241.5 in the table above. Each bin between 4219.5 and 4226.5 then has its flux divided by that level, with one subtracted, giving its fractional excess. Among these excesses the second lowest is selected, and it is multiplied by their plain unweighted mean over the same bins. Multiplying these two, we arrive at 0.018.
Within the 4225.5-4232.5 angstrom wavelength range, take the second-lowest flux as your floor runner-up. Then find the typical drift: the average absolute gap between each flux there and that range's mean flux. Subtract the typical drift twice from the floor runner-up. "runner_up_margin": 5.7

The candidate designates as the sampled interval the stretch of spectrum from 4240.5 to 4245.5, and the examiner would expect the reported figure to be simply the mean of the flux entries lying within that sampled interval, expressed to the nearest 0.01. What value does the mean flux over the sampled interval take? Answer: 9.61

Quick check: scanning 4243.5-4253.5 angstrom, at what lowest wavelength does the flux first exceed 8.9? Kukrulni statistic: 4244.0 angstrom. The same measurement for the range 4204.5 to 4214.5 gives 4206.0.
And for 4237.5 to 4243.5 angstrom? 4239.0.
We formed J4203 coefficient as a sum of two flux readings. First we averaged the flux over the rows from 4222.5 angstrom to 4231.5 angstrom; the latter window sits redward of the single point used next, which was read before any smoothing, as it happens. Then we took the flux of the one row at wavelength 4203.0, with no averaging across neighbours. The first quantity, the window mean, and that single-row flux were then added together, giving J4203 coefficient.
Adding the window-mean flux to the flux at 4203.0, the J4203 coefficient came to 17.3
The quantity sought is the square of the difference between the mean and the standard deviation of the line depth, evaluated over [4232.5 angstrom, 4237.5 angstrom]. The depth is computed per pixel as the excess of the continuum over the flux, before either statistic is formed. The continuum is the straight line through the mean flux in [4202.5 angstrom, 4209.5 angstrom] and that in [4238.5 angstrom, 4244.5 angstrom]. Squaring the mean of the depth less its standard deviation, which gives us 0.00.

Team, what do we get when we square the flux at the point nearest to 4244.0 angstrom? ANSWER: 105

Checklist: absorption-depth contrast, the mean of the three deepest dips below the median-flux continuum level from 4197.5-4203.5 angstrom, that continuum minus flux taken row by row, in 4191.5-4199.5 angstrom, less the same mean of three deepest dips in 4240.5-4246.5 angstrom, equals 1.8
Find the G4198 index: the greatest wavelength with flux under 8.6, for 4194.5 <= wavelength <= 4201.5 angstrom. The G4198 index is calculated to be 4201.0 angstrom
